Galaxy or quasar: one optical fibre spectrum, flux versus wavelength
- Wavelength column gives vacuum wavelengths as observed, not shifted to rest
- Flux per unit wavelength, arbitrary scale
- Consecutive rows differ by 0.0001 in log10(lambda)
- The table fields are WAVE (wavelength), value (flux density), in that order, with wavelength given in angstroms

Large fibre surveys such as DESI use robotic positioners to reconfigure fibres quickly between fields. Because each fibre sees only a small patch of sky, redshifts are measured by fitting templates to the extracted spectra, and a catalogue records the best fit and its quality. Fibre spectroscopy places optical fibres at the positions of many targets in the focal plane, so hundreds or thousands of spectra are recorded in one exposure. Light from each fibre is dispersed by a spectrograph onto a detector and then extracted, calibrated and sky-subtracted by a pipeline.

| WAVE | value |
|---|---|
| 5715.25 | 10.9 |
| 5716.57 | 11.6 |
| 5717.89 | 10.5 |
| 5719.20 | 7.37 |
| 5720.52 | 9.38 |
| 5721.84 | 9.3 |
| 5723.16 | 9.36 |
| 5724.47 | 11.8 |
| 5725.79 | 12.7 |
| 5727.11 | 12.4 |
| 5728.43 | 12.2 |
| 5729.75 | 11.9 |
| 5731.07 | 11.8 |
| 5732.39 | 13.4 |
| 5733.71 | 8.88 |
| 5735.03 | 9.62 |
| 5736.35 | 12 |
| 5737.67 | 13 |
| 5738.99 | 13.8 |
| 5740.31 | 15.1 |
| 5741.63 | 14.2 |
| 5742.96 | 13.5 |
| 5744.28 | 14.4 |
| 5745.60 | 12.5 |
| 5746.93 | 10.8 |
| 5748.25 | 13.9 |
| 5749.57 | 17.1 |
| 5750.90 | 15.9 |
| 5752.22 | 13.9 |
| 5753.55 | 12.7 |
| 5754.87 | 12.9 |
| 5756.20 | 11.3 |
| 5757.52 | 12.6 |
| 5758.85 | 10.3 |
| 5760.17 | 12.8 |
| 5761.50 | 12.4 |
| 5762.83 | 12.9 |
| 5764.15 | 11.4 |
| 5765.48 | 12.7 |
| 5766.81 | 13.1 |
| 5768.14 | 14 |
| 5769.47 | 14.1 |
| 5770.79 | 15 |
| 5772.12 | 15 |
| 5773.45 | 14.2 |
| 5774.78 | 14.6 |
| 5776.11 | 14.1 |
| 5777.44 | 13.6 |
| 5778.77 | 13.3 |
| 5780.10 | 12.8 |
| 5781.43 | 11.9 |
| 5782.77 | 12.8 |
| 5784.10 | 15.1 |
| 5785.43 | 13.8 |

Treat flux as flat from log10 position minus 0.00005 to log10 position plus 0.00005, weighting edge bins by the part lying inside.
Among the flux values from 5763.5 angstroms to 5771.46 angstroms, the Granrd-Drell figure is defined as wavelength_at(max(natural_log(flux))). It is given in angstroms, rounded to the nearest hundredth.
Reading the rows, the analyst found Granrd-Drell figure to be 5770.79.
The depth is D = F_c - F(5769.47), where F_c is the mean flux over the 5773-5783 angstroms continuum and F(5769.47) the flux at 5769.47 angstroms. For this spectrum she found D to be -0.7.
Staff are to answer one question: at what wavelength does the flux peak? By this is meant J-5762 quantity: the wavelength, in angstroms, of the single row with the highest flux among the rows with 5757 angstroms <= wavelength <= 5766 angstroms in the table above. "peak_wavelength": 5762.83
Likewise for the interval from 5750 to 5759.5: 5750.90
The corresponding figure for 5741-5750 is 5749.57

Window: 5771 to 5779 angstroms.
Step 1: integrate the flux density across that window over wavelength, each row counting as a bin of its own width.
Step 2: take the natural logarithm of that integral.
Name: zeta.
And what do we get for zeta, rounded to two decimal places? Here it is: 4.73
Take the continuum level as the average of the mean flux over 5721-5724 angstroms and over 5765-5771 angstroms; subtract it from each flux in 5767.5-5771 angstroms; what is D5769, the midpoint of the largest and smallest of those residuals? 2.9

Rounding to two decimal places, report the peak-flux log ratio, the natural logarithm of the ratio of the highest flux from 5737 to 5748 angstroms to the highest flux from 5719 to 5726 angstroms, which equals 0.17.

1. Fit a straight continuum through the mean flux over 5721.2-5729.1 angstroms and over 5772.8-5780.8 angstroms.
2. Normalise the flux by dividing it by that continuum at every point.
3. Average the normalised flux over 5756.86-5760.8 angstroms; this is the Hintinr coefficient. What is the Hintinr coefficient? 0.92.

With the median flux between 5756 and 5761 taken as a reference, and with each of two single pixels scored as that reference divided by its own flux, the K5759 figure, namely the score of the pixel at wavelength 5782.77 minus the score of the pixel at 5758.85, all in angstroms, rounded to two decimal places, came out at -0.23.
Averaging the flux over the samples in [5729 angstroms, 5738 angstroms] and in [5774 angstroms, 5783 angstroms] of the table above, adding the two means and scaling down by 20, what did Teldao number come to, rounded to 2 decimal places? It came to 1.24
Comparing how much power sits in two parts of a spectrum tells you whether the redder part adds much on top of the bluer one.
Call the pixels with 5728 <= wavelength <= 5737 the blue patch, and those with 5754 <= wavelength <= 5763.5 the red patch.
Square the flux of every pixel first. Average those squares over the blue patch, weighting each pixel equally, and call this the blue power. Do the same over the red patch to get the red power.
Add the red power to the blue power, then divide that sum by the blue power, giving 2.13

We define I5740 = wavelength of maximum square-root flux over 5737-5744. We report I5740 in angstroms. 5740.31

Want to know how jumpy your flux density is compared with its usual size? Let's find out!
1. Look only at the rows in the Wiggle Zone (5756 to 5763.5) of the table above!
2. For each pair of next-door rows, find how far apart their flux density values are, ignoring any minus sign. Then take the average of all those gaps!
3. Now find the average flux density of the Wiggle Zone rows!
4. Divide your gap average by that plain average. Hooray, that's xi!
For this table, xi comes 0.116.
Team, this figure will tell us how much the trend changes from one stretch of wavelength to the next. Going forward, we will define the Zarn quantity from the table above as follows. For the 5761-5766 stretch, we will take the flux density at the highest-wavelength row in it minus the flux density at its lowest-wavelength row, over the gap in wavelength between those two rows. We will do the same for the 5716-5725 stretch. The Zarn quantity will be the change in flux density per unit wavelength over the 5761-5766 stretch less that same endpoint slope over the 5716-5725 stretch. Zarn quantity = 0.05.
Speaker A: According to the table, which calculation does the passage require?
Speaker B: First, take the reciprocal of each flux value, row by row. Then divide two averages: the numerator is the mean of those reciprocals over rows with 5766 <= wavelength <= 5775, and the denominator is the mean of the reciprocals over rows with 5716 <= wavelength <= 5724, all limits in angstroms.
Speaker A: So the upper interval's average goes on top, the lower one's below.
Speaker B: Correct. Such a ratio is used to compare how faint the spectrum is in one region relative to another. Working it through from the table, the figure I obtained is 0.66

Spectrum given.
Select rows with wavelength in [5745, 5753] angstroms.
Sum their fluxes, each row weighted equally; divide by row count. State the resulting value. 14.0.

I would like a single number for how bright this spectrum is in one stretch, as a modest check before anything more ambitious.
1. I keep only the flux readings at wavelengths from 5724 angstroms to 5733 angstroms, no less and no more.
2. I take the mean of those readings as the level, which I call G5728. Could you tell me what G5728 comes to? 12.3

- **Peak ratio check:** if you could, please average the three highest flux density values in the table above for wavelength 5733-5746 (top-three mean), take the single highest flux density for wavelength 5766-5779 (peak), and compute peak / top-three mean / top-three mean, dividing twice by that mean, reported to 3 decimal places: 0.071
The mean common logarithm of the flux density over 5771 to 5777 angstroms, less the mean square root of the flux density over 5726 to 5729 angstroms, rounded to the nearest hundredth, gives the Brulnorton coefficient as -2.35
